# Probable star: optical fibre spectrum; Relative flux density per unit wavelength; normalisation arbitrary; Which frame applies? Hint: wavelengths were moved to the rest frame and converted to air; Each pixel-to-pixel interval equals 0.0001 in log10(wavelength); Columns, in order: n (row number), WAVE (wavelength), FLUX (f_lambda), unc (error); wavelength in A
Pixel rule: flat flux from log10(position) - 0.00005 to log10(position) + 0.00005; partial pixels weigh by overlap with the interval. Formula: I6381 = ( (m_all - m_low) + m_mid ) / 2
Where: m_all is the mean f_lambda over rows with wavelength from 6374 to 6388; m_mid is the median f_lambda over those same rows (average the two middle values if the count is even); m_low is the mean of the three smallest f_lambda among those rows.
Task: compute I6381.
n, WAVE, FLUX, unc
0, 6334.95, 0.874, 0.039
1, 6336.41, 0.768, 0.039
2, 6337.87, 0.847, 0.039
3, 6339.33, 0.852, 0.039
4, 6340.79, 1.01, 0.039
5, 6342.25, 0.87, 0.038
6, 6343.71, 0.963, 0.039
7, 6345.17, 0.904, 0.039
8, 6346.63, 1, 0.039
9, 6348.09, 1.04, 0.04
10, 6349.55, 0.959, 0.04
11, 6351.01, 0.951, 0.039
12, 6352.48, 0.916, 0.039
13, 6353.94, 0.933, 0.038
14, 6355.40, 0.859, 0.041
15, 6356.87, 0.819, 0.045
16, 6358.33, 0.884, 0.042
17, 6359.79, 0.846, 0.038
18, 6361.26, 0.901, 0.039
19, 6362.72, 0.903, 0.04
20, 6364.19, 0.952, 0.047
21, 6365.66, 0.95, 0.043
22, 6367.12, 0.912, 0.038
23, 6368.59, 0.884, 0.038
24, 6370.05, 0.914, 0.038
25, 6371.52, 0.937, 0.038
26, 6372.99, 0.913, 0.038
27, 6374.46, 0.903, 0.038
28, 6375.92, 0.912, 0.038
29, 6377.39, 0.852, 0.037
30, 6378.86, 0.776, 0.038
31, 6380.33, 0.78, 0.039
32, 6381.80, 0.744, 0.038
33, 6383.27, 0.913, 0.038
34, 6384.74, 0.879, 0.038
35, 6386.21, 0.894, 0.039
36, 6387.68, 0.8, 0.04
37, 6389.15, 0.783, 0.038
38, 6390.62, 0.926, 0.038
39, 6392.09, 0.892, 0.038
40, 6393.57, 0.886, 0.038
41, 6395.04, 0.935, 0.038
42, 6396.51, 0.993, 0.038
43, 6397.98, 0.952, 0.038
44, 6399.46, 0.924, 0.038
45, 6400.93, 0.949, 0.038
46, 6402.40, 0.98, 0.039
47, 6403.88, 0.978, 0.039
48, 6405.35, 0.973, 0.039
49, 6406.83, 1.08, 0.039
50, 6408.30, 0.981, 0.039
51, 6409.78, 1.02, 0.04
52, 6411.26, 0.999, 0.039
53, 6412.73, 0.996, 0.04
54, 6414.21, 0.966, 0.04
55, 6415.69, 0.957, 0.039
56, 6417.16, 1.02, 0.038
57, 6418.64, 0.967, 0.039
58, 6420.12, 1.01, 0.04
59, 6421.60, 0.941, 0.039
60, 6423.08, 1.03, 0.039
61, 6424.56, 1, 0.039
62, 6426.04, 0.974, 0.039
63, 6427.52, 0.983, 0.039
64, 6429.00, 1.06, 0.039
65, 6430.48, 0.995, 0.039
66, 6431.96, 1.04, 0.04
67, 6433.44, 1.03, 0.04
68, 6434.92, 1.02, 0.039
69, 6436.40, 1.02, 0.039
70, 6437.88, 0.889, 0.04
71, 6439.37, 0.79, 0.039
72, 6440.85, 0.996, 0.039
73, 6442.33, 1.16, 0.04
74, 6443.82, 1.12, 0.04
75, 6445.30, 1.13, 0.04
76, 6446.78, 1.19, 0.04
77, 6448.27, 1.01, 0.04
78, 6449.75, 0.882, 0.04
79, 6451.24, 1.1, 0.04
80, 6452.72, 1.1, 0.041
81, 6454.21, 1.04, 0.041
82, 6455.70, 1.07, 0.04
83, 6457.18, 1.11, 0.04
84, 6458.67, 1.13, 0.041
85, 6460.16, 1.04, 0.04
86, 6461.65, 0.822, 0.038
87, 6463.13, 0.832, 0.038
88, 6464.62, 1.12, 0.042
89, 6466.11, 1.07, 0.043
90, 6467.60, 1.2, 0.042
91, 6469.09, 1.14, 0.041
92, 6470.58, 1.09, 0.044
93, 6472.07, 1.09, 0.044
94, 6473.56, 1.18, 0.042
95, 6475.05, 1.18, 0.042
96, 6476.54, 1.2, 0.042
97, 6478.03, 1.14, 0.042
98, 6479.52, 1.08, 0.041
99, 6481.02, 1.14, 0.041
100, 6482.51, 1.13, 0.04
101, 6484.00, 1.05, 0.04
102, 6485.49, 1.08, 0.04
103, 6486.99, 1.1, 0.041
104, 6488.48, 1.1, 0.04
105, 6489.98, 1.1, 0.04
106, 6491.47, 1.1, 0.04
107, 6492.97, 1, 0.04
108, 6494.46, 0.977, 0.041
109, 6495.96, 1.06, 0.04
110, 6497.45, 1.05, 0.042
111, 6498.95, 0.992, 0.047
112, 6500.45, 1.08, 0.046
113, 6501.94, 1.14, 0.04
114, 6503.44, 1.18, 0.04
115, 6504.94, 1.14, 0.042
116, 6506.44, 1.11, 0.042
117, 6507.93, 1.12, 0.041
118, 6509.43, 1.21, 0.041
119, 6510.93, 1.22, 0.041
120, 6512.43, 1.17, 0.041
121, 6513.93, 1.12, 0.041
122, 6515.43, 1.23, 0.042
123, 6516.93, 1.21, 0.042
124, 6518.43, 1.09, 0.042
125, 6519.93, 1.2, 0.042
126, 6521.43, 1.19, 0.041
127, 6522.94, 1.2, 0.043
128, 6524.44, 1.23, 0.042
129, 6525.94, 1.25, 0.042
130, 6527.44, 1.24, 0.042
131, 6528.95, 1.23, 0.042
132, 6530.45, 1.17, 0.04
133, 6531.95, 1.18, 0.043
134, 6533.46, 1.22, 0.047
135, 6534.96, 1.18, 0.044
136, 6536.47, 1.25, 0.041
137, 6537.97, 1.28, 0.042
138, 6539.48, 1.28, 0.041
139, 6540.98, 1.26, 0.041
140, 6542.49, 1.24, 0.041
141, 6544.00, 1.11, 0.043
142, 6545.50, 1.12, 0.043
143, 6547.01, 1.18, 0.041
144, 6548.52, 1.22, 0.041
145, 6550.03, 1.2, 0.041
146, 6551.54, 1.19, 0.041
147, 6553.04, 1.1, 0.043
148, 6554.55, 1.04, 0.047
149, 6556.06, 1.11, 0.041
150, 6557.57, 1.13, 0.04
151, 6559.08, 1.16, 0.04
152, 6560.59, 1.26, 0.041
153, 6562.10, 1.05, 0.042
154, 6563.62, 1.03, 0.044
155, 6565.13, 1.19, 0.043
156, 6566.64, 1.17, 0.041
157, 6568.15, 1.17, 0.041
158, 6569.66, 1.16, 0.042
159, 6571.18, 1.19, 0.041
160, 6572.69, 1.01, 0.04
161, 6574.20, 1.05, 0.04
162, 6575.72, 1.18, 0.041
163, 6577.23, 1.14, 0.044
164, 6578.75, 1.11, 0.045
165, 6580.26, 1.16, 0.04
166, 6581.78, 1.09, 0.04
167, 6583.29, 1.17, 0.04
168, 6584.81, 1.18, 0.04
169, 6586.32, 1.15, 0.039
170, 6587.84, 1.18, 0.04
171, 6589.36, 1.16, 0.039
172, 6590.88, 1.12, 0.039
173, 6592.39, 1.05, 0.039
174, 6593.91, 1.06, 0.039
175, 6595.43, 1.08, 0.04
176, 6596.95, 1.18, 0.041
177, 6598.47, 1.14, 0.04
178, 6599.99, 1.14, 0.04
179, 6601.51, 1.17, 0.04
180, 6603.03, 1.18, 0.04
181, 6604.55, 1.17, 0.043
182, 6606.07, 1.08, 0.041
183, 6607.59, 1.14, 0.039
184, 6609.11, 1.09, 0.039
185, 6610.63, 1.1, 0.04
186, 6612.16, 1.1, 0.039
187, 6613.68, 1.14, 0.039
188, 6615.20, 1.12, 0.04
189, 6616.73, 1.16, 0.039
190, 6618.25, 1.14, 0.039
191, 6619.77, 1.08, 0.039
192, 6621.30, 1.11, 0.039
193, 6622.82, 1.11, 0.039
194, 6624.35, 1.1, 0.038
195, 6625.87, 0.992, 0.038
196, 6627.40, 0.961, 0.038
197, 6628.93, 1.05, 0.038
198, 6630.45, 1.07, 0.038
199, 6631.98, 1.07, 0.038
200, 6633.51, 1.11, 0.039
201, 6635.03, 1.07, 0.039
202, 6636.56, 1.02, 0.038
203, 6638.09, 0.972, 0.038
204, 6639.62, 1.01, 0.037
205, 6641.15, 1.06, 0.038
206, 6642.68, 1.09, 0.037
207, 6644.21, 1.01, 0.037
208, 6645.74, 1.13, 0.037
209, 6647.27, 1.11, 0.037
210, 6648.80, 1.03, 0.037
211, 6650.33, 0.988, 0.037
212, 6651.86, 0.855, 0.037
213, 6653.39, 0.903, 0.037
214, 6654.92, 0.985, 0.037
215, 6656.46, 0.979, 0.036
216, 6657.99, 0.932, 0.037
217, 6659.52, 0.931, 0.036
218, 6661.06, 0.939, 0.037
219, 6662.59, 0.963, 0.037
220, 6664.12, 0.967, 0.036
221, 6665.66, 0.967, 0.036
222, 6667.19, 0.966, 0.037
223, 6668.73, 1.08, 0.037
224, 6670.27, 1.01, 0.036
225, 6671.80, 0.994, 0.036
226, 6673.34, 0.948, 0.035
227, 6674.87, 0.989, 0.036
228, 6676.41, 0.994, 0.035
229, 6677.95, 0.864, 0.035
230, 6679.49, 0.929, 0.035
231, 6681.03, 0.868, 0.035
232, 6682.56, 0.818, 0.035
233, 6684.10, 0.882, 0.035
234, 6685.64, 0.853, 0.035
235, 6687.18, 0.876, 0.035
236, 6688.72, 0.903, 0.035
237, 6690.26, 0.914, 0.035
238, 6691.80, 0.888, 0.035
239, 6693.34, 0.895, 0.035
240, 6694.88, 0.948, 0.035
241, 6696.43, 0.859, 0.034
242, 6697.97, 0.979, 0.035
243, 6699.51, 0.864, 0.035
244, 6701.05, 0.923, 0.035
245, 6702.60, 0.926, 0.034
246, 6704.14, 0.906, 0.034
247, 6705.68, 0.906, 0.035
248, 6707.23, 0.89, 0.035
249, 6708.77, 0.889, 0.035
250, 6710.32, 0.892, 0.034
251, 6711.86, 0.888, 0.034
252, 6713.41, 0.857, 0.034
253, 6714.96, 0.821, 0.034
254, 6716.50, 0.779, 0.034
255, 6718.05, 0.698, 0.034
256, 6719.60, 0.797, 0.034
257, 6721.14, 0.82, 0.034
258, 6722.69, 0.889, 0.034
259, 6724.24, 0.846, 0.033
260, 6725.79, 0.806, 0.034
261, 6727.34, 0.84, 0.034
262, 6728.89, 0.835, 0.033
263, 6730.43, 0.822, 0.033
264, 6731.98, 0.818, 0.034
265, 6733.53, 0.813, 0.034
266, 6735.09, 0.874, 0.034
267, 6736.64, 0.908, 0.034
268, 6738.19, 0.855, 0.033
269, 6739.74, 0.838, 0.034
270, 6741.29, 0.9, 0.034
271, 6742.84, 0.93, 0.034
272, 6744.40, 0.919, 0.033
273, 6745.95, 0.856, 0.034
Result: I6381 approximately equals 0.47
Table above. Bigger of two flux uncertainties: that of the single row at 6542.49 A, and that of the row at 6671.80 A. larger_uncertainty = 0.0410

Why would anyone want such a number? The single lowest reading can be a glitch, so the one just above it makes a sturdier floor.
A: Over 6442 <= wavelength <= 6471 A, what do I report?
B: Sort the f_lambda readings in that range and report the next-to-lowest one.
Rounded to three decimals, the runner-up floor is 0.832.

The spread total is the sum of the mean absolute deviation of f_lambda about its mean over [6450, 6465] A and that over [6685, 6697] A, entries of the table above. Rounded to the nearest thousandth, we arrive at 0.107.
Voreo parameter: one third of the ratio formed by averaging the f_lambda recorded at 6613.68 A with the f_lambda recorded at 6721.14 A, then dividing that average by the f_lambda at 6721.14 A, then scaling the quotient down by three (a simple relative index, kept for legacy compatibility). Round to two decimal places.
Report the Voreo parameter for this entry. 0.40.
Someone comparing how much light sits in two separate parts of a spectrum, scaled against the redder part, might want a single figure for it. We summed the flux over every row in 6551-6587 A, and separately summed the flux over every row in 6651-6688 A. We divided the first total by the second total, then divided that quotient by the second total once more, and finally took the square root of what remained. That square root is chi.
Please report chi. 0.23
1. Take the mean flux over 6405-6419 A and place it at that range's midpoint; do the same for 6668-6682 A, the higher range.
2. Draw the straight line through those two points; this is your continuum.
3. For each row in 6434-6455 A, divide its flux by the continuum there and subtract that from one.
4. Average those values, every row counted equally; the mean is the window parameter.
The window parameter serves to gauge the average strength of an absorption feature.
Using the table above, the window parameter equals -0.040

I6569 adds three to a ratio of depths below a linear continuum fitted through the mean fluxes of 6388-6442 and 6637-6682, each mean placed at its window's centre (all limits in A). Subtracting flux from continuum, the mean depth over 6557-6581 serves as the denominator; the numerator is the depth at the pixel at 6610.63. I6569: 3.77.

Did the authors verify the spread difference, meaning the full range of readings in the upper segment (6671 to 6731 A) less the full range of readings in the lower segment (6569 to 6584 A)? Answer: 0.12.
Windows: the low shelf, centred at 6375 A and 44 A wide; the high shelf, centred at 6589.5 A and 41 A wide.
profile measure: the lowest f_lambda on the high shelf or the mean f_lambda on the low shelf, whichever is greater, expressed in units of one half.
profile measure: 2.02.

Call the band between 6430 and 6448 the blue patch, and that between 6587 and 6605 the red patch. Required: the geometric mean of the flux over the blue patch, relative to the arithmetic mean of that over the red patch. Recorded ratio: 0.90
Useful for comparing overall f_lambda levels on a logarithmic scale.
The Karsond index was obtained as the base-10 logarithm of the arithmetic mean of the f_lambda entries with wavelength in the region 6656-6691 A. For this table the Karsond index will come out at -0.028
